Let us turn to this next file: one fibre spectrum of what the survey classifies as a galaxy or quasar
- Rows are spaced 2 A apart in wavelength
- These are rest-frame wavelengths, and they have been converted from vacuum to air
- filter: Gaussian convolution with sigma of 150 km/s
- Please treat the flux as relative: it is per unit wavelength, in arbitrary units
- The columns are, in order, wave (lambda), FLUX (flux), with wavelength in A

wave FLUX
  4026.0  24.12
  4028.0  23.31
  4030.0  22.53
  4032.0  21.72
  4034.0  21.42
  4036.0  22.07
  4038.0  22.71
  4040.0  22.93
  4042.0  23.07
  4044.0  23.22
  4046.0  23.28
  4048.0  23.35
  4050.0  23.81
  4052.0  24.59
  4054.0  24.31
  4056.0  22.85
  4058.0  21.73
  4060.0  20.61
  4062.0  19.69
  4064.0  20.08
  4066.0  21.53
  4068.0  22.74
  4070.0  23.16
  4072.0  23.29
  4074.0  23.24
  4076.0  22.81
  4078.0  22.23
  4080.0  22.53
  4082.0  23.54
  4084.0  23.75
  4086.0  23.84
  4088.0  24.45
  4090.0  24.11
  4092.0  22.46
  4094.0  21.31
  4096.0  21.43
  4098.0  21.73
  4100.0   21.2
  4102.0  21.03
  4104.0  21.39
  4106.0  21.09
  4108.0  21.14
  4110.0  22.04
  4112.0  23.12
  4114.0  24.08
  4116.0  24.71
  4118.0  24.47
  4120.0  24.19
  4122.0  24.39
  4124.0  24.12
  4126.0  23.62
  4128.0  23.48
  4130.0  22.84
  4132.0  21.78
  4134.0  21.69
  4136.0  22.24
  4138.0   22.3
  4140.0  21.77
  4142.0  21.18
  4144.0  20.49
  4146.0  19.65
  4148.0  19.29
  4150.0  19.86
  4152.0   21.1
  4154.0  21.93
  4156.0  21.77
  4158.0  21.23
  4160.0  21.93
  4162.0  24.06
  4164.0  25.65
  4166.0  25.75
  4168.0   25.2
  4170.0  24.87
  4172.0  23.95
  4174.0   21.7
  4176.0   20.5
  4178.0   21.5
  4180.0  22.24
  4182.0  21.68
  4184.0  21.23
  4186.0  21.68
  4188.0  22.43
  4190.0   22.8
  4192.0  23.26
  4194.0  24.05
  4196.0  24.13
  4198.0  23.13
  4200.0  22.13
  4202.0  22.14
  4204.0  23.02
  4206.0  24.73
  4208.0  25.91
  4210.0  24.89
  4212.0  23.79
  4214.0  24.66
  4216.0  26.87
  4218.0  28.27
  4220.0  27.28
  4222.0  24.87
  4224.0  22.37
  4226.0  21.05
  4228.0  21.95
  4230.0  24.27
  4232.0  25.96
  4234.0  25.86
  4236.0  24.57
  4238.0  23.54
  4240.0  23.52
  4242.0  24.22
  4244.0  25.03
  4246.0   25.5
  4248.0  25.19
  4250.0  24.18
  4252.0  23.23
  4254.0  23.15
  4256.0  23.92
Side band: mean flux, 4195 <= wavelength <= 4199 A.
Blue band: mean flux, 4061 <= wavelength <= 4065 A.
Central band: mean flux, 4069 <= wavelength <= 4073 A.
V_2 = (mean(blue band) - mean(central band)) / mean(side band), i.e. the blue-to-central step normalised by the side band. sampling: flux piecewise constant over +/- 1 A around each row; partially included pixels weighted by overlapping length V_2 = -0.14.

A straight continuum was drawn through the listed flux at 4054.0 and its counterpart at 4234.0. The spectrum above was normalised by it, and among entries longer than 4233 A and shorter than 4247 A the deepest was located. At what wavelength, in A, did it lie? 4240.0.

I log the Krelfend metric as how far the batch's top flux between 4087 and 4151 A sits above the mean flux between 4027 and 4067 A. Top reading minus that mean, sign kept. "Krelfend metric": 2.3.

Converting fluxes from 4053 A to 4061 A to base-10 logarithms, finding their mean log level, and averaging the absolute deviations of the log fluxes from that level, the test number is 0.023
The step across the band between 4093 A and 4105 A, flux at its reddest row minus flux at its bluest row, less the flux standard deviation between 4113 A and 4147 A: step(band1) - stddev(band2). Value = -1.4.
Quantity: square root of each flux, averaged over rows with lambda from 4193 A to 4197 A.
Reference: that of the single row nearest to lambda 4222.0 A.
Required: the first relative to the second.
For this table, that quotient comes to 0.98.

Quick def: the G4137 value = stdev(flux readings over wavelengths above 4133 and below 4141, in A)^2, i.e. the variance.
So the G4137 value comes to 0.1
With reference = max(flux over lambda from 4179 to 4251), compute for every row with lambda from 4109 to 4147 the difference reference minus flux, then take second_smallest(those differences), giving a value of 3.8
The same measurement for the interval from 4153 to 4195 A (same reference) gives 2.6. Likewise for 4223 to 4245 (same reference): 2.4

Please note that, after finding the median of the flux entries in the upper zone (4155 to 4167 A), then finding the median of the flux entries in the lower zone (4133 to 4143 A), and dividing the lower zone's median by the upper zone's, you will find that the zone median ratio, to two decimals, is 0.95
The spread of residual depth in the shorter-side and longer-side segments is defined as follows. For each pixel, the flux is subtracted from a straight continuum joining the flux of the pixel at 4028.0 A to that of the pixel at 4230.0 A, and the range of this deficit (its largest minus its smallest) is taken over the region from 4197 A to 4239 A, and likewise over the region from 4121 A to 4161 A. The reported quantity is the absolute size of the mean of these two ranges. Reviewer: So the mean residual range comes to 6.2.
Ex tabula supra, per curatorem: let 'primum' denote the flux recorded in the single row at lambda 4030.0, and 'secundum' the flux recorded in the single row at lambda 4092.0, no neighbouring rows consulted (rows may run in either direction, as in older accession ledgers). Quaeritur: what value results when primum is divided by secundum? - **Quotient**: 1.00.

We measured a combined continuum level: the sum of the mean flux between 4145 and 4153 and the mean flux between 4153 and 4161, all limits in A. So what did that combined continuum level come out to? 41.7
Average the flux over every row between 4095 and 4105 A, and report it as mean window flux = 21.4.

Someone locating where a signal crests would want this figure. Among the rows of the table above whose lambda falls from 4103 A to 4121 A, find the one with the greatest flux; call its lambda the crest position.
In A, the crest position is 4116.0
